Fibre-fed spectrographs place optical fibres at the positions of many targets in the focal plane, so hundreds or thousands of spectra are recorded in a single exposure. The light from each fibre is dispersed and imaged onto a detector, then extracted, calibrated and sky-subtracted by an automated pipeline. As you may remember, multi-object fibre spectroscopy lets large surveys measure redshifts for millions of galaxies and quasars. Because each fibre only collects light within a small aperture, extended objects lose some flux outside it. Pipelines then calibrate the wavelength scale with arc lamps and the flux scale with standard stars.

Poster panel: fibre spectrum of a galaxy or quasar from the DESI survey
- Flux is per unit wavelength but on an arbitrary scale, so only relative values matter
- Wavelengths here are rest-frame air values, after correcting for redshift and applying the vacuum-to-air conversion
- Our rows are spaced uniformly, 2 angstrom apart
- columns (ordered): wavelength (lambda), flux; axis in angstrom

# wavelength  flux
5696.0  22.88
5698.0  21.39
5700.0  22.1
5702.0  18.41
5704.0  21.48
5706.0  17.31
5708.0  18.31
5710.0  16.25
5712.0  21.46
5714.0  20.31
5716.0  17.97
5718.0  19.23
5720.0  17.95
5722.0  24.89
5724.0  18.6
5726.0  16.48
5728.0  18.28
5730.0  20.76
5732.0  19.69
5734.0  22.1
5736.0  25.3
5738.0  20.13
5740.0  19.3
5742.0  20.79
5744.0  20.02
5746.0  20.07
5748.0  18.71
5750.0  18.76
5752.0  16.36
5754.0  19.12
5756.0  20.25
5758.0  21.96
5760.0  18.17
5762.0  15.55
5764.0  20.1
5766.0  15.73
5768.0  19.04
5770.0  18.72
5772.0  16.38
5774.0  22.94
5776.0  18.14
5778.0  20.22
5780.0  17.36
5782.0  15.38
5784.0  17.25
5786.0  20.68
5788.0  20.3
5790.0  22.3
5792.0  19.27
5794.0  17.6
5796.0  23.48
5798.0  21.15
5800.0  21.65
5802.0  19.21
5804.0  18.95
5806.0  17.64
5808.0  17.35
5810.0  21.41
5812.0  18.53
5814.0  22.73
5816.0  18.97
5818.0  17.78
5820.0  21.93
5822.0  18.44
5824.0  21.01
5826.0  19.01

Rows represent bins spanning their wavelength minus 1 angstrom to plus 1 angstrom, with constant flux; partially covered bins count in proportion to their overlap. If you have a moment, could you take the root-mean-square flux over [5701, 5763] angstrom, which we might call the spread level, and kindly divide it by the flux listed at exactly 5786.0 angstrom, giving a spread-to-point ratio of 0.95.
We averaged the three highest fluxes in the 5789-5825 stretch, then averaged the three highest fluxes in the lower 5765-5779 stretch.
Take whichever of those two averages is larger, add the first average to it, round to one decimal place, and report 45.7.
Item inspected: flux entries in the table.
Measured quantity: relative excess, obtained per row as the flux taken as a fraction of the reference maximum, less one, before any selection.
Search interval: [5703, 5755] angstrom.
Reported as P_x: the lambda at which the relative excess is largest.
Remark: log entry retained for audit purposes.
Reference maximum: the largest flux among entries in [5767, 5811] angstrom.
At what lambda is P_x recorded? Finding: 5736.0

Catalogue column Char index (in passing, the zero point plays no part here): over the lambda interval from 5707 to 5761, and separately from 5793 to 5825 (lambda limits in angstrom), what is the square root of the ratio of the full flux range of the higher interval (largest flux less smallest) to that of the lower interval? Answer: 0.82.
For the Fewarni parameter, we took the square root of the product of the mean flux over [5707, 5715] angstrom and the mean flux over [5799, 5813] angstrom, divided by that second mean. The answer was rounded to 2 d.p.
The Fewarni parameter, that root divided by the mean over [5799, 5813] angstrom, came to 1.00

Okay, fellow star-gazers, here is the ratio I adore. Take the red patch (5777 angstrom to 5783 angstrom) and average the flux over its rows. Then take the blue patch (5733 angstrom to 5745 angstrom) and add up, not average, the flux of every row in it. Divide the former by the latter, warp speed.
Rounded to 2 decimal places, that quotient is 0.14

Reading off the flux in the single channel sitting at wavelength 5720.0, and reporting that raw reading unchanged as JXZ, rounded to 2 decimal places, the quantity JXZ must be 17.95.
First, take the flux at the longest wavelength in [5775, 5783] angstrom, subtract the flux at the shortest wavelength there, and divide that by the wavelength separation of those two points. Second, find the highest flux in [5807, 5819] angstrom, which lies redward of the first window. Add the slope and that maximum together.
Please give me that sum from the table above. 22.27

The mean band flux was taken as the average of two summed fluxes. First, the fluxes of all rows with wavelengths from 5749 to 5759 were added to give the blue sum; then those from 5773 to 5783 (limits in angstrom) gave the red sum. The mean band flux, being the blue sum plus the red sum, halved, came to 95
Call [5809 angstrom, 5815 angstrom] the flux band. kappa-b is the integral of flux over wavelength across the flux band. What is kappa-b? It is 125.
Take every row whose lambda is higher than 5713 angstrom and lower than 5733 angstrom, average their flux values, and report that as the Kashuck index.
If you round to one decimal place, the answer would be 19.4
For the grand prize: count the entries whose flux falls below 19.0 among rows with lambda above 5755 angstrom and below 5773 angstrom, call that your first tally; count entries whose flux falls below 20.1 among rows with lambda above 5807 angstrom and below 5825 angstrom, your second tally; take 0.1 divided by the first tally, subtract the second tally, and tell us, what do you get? -5.0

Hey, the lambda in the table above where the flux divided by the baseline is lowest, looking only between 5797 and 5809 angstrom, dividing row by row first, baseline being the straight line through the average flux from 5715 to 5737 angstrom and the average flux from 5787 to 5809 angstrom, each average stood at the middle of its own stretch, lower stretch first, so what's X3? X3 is 5808.0 angstrom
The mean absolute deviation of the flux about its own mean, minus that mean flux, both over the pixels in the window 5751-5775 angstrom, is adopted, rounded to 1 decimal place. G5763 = -16.8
